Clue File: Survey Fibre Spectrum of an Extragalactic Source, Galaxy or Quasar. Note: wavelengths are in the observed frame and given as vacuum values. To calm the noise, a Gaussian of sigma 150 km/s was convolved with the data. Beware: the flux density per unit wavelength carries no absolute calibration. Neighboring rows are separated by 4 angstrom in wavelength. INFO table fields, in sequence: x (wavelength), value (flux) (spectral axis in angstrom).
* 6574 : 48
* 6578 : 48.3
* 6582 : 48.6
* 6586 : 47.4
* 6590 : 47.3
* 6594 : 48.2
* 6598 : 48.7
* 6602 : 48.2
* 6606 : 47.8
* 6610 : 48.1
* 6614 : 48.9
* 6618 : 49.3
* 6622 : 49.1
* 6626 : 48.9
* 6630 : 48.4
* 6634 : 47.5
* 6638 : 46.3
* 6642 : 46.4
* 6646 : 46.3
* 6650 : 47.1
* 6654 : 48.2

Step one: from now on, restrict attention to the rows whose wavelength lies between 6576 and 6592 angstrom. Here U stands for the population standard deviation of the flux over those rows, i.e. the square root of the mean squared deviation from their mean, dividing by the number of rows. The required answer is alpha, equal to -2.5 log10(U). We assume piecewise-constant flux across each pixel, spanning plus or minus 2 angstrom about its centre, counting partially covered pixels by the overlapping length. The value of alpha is 0.6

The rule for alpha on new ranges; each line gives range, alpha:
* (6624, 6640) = 0.0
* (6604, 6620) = 0.6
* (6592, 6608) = 1.2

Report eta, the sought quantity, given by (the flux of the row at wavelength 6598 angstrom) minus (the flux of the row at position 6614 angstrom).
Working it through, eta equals -0.2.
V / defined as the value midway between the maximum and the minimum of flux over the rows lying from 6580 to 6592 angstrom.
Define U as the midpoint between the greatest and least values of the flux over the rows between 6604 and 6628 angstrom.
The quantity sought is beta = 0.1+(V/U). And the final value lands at 1.09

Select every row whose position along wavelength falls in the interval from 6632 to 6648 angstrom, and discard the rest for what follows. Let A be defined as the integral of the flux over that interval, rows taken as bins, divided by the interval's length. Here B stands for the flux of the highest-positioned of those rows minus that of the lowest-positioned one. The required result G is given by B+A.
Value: 45.4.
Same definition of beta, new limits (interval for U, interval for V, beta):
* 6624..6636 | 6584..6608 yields 1.10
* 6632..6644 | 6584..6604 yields 1.12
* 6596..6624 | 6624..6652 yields 1.08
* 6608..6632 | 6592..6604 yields 1.09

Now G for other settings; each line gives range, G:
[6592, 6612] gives 48.1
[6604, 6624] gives 49.9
